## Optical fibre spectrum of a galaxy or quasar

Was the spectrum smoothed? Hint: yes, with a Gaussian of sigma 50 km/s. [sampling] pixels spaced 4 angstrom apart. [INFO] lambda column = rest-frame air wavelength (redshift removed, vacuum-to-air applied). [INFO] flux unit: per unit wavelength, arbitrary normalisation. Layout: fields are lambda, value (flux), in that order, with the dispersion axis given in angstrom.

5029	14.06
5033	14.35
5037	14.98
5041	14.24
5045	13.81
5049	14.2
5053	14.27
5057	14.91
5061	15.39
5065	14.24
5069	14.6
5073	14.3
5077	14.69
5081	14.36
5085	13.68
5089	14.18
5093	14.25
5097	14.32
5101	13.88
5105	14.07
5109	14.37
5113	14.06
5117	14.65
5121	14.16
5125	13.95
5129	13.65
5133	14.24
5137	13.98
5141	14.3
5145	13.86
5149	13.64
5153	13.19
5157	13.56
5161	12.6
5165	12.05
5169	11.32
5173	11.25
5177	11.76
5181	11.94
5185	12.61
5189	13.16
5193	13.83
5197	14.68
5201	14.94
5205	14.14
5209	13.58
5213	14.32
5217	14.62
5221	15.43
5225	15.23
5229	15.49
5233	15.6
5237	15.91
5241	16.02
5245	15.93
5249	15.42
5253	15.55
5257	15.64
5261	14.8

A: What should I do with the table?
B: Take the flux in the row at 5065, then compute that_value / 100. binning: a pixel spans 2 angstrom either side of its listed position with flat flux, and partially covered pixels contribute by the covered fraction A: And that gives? 0.142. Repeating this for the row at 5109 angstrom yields 0.144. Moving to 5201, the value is 0.149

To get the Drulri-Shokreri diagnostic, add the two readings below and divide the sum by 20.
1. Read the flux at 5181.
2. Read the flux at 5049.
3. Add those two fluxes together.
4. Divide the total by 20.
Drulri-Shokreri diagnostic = 1.31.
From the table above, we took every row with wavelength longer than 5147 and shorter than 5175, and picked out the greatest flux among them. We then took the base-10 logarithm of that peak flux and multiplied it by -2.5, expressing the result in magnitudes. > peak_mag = -2.84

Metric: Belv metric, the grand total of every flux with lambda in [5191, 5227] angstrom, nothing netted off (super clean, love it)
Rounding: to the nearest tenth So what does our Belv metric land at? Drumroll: 130.8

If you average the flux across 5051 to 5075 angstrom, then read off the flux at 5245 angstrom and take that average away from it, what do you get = 1.3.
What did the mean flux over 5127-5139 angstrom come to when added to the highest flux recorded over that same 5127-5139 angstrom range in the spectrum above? 28.2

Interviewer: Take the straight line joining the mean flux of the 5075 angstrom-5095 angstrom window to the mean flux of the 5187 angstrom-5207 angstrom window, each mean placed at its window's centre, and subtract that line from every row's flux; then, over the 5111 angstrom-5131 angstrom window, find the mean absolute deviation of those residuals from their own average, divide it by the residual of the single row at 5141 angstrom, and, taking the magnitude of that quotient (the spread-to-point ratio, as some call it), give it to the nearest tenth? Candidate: 2.3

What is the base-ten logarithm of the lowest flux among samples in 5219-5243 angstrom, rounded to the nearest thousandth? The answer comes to 1.183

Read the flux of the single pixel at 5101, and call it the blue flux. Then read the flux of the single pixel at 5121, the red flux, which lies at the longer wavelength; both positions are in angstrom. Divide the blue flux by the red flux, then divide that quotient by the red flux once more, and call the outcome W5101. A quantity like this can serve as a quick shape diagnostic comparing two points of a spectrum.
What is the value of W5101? 0.069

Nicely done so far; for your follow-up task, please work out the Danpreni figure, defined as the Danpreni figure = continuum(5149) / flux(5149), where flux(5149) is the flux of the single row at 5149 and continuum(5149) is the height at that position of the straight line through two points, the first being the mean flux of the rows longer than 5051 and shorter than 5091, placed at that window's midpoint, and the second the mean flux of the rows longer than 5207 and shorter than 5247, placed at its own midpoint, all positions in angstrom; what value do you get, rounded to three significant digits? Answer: 1.09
